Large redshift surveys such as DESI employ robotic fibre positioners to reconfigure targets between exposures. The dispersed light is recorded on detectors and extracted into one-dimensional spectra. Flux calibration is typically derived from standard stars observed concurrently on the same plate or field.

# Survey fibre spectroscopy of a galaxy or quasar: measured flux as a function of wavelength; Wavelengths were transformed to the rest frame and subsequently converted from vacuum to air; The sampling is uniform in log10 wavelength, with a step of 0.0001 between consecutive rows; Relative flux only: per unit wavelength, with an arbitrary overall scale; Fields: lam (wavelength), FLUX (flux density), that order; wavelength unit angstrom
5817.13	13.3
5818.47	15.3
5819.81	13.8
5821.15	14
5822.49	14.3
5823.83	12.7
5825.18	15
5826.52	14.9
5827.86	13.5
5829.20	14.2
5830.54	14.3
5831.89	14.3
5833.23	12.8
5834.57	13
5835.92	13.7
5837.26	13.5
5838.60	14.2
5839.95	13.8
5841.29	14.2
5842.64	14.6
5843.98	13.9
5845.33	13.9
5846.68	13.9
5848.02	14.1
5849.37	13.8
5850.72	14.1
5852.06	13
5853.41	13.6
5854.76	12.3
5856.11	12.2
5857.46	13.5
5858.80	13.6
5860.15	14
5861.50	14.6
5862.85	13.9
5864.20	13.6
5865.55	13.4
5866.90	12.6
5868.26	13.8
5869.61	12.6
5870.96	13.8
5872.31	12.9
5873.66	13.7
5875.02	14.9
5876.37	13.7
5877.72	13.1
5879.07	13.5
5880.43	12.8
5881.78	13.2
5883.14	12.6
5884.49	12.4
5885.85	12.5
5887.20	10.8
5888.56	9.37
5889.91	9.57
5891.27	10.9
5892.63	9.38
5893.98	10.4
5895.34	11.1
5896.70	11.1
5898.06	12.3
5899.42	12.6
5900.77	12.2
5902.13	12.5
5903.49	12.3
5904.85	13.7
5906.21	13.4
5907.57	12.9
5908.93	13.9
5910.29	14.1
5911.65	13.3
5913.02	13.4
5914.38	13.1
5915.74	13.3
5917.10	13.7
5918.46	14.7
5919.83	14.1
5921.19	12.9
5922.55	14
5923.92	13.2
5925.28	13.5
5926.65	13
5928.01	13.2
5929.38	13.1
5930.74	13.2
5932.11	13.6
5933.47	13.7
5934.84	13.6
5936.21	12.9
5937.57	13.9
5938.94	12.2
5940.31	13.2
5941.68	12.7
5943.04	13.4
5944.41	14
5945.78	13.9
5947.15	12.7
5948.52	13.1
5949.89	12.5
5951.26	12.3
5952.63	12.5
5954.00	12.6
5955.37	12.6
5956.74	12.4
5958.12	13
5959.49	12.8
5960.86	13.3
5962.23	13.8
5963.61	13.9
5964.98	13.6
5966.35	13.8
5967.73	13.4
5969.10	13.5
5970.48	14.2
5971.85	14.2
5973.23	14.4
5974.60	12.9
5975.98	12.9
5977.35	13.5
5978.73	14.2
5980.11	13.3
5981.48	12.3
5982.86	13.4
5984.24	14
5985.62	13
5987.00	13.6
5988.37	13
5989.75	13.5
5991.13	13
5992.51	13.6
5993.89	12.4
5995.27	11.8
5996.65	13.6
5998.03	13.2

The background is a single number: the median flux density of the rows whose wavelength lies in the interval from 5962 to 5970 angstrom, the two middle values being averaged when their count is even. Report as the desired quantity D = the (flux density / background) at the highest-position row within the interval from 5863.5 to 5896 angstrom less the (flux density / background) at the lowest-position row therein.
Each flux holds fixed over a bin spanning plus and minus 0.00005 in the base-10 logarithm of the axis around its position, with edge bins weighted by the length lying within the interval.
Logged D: -0.18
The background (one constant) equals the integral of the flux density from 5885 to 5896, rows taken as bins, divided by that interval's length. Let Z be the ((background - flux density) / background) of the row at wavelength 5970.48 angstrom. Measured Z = -0.35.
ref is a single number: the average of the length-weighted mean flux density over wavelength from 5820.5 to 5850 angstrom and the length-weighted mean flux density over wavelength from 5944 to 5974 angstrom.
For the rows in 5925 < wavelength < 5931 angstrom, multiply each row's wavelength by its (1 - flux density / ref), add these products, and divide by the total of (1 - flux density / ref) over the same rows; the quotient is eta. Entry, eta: 5928.3 angstrom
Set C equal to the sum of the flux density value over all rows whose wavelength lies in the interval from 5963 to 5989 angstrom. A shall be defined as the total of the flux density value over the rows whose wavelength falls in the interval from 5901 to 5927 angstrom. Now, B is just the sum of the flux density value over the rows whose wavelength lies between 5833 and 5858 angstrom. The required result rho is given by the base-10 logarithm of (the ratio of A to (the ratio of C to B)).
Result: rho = 2.41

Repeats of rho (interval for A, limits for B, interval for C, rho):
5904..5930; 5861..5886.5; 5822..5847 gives 2.39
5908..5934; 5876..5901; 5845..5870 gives 2.35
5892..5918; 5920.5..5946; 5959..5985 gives 2.37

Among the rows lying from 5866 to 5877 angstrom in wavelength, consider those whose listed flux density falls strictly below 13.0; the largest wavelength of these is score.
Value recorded 5872.31 angstrom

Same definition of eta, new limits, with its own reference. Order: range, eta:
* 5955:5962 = 5957.5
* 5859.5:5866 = 5860.8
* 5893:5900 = 5896.0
